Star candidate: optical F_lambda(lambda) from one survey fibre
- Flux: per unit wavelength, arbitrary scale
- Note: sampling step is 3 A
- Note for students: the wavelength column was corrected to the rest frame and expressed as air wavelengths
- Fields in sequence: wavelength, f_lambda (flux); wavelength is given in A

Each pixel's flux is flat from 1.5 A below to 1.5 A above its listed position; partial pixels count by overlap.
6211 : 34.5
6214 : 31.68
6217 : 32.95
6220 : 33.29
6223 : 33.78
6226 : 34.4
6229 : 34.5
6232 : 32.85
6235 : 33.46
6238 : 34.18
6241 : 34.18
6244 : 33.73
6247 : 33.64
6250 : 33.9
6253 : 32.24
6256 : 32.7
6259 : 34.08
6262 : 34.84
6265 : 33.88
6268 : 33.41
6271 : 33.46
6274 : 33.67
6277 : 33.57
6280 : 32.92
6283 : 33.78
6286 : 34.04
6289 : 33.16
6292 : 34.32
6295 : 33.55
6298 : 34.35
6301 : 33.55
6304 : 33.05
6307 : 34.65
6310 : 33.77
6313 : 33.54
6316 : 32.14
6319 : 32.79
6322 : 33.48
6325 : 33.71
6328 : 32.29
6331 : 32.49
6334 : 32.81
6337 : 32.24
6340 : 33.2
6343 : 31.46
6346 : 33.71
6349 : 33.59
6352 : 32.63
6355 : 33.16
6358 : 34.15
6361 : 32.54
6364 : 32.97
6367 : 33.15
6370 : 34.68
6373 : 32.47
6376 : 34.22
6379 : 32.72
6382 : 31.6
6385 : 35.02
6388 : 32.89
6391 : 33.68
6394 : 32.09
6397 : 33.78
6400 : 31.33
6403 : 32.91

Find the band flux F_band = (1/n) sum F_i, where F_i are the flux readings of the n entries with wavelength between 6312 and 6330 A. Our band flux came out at 33.0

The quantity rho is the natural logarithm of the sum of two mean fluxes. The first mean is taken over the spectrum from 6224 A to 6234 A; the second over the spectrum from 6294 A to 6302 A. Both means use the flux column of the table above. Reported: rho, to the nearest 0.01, 4.22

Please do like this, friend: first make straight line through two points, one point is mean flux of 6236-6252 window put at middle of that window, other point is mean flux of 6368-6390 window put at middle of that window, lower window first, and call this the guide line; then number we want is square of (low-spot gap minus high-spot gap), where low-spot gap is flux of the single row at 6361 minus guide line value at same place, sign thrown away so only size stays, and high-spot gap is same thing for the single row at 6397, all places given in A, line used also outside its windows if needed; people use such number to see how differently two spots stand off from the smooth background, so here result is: 0.18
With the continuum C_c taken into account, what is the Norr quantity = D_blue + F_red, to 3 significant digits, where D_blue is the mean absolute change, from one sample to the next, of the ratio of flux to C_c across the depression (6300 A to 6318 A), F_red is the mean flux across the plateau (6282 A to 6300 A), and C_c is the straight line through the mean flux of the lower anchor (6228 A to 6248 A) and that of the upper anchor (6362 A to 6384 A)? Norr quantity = 33.9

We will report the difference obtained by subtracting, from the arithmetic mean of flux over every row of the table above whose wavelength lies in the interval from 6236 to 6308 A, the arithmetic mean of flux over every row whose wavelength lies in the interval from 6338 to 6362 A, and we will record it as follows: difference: 0.65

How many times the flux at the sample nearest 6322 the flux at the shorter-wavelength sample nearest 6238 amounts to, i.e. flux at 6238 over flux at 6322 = 1.02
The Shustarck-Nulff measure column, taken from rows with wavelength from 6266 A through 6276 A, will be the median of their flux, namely 33.5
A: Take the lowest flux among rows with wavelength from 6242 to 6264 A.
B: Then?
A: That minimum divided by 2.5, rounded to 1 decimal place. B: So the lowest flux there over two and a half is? 12.9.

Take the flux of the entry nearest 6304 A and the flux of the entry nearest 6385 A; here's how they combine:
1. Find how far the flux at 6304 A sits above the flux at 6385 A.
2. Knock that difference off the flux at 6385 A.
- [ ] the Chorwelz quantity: 37.0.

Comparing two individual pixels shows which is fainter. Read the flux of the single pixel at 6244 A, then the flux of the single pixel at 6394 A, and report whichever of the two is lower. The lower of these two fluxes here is 32.1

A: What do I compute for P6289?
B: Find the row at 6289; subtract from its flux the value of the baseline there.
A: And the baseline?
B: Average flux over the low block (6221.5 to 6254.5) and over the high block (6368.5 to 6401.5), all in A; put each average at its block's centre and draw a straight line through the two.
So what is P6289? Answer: -0.4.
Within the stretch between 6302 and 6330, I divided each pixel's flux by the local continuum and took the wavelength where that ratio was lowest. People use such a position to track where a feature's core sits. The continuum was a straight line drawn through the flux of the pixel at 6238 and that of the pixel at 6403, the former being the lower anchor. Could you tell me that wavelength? 6316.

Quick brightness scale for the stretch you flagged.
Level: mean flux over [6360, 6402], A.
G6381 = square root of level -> 5.752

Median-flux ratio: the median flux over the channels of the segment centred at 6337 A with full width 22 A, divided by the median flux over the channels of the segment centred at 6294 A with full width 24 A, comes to 0.97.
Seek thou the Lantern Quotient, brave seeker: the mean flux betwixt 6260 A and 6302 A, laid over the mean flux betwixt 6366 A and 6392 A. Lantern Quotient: 1.011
